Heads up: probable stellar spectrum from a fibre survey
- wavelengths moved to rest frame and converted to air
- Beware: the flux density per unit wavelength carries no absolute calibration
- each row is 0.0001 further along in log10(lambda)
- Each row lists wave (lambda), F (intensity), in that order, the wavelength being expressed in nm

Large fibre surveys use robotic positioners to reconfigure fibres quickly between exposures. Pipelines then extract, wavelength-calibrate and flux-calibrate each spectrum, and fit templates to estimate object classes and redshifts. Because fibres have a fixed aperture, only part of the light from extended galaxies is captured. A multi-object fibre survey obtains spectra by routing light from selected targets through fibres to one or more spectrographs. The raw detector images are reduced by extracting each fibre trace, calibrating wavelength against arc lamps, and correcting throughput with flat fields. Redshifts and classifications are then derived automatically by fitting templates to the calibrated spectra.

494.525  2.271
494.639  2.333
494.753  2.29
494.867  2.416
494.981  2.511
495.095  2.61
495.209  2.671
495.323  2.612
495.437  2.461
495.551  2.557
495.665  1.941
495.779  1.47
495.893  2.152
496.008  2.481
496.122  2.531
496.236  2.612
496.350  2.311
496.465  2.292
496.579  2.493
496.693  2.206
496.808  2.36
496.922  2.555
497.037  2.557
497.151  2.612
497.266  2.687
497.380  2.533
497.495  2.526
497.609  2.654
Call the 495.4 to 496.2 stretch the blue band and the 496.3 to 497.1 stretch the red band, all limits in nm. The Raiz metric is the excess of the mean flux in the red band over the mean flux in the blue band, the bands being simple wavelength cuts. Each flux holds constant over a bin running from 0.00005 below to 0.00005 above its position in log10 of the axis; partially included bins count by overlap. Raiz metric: 0.17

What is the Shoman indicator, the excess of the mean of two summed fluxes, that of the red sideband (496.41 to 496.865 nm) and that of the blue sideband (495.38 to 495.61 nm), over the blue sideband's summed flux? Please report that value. 2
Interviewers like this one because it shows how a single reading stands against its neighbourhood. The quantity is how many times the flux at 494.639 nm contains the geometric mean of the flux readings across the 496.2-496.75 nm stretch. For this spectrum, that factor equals 0.98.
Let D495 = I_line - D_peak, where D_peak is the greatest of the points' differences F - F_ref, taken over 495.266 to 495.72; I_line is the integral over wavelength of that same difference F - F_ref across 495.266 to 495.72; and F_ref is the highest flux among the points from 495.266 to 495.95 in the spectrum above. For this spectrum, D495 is -0.10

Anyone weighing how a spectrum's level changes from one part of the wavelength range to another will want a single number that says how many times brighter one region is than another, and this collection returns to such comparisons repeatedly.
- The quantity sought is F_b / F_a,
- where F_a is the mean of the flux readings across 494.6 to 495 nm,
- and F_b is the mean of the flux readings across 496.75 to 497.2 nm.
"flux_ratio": 1.06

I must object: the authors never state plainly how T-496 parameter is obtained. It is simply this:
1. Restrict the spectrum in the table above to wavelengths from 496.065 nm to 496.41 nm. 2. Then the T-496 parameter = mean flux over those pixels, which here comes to 2.48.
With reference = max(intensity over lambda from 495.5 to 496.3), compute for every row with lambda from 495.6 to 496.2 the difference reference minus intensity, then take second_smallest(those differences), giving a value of 0.13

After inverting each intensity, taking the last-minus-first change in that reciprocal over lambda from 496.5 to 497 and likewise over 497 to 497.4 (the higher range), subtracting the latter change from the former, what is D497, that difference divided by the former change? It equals 1.4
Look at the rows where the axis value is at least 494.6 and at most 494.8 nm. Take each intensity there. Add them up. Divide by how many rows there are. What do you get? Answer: 2.31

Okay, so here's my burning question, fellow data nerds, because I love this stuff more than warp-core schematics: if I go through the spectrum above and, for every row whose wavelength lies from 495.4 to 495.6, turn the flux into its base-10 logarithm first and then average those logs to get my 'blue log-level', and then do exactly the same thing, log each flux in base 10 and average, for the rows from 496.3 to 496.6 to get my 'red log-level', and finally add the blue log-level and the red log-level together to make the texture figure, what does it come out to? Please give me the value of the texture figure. 0.77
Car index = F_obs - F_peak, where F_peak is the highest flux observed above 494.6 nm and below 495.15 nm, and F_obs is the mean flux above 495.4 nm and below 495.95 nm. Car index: -0.5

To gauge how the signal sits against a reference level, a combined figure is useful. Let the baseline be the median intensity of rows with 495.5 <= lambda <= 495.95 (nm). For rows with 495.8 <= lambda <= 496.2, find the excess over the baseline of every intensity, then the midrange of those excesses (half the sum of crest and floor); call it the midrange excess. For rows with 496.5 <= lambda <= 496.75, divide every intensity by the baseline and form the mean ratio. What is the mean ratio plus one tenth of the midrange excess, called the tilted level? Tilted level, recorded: 1.18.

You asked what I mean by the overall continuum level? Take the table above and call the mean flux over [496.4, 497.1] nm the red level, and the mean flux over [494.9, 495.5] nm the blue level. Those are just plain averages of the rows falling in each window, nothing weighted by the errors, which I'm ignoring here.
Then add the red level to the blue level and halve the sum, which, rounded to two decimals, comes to 2.49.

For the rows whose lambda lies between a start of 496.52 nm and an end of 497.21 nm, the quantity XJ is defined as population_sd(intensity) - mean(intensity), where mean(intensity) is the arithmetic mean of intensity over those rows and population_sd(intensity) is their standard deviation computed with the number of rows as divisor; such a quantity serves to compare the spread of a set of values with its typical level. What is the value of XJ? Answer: -2.32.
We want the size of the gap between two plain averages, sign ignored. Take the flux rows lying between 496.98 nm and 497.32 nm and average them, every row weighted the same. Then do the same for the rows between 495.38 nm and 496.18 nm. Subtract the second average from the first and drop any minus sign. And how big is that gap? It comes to 0.39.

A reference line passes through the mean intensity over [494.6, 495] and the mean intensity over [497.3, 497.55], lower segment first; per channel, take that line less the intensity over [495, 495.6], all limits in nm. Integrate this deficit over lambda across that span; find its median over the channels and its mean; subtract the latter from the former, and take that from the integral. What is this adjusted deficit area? -0.07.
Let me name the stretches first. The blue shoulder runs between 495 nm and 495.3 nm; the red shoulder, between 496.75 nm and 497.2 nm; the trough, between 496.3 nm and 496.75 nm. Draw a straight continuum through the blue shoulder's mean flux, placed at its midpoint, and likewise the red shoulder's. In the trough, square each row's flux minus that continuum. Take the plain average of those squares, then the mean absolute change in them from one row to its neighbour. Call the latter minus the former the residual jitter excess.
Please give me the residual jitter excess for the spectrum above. 0.00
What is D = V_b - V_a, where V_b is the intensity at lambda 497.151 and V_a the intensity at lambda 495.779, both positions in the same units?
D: 1.14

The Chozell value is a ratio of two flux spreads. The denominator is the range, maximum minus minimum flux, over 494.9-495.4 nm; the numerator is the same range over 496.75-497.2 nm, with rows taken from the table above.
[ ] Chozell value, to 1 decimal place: 1.6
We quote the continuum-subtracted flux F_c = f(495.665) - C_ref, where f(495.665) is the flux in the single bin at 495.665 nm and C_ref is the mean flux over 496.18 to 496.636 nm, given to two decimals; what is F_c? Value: -0.49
